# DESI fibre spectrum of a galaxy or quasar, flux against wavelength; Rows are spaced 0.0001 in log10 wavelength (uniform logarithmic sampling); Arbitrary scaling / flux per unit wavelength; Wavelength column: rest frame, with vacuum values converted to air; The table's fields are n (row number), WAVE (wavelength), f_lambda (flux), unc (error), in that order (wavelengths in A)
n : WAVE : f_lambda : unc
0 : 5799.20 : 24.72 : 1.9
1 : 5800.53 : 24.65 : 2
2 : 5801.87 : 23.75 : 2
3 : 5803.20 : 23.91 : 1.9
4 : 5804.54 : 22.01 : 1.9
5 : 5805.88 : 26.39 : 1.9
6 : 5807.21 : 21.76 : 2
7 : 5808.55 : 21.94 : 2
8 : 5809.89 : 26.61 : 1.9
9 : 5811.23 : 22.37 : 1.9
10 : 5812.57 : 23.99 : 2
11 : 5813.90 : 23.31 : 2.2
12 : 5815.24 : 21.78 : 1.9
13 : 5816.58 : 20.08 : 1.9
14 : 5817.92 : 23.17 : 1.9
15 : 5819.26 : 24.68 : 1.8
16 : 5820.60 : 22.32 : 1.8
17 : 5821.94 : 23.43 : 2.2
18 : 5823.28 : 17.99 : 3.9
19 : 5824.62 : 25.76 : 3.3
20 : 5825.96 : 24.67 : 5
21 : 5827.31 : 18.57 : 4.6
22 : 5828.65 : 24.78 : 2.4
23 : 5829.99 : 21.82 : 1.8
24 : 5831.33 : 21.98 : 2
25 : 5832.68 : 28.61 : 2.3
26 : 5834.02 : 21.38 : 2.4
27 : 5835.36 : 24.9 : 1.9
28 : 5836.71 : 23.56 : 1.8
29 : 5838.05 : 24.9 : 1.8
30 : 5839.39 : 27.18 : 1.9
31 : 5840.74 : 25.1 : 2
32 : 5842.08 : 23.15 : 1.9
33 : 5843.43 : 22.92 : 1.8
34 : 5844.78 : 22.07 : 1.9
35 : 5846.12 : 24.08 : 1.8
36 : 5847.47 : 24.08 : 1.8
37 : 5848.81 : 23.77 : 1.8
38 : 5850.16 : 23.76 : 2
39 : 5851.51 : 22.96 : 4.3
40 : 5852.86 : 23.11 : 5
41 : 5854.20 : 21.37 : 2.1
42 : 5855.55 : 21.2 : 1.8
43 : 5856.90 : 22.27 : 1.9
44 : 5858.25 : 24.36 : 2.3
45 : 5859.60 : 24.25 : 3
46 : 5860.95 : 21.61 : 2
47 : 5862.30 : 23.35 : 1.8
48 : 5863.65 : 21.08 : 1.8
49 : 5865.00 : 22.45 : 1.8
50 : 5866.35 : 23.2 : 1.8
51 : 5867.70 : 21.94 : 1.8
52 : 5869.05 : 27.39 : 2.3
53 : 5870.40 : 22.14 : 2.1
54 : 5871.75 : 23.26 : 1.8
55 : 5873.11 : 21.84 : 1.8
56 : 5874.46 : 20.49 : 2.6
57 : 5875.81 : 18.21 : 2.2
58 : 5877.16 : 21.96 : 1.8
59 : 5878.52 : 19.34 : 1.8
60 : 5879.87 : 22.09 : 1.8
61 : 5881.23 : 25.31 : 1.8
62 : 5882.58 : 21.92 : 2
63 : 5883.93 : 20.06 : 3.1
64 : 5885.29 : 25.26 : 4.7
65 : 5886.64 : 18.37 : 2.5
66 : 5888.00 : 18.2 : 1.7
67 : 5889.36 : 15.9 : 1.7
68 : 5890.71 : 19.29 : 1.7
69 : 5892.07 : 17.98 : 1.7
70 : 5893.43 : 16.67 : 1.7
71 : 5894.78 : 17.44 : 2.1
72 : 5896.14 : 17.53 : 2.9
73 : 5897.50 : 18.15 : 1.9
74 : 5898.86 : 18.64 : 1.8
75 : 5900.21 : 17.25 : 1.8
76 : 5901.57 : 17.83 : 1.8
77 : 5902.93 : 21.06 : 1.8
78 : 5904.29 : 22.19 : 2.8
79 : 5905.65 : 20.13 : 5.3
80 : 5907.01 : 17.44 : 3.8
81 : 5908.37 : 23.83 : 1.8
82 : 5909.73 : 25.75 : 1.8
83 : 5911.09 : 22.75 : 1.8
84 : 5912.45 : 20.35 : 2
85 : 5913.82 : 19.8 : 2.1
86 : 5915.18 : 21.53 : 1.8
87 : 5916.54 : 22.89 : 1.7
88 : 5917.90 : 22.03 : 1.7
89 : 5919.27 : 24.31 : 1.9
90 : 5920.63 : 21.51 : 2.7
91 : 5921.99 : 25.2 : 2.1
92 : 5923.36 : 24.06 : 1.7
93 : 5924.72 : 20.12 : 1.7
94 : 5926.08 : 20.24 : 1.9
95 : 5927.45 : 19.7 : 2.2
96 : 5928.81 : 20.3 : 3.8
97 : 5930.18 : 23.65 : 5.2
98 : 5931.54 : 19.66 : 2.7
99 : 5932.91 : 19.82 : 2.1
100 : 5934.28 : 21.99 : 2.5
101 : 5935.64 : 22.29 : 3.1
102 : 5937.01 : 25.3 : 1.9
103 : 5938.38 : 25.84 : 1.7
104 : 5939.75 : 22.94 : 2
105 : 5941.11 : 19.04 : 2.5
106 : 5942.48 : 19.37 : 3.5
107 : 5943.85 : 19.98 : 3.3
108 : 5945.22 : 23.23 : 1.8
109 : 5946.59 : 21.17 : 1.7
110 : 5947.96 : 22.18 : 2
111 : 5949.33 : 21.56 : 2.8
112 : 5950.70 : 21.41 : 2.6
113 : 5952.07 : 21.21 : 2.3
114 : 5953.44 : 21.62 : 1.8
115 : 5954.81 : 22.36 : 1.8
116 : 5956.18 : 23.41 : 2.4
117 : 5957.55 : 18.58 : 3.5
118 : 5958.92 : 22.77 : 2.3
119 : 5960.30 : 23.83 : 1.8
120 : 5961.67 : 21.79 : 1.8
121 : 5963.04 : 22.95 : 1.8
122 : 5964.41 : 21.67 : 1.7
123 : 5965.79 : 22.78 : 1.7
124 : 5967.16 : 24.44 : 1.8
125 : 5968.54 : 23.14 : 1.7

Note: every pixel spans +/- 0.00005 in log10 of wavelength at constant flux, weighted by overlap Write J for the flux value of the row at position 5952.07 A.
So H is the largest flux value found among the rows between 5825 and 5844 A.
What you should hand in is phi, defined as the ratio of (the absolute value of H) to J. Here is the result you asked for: 1.35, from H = 28.61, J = 21.21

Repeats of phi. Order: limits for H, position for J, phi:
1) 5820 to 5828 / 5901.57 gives 1.44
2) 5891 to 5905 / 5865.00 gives 0.99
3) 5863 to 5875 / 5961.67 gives 1.26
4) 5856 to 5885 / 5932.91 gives 1.38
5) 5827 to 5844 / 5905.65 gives 1.42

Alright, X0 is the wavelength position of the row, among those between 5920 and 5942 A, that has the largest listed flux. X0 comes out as 5938.38 A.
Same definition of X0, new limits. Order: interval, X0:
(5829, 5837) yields 5832.68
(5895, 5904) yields 5902.93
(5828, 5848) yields 5832.68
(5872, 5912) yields 5909.73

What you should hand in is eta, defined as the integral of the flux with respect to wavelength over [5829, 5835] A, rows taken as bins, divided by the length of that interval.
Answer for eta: 23.6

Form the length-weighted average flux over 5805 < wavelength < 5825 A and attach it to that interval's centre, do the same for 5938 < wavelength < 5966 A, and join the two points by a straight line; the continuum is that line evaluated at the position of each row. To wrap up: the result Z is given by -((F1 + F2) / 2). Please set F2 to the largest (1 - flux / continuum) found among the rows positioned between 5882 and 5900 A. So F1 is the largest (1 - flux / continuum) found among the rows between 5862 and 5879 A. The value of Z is -0.24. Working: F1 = 0.19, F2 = 0.29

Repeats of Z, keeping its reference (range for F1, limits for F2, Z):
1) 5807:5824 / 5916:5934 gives -0.16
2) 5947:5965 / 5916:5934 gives -0.13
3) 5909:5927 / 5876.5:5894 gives -0.20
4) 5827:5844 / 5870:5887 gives -0.19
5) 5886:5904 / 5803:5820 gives -0.21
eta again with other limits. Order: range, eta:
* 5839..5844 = 24.5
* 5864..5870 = 23.5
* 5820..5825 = 22.2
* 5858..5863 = 23.3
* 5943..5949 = 21.6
